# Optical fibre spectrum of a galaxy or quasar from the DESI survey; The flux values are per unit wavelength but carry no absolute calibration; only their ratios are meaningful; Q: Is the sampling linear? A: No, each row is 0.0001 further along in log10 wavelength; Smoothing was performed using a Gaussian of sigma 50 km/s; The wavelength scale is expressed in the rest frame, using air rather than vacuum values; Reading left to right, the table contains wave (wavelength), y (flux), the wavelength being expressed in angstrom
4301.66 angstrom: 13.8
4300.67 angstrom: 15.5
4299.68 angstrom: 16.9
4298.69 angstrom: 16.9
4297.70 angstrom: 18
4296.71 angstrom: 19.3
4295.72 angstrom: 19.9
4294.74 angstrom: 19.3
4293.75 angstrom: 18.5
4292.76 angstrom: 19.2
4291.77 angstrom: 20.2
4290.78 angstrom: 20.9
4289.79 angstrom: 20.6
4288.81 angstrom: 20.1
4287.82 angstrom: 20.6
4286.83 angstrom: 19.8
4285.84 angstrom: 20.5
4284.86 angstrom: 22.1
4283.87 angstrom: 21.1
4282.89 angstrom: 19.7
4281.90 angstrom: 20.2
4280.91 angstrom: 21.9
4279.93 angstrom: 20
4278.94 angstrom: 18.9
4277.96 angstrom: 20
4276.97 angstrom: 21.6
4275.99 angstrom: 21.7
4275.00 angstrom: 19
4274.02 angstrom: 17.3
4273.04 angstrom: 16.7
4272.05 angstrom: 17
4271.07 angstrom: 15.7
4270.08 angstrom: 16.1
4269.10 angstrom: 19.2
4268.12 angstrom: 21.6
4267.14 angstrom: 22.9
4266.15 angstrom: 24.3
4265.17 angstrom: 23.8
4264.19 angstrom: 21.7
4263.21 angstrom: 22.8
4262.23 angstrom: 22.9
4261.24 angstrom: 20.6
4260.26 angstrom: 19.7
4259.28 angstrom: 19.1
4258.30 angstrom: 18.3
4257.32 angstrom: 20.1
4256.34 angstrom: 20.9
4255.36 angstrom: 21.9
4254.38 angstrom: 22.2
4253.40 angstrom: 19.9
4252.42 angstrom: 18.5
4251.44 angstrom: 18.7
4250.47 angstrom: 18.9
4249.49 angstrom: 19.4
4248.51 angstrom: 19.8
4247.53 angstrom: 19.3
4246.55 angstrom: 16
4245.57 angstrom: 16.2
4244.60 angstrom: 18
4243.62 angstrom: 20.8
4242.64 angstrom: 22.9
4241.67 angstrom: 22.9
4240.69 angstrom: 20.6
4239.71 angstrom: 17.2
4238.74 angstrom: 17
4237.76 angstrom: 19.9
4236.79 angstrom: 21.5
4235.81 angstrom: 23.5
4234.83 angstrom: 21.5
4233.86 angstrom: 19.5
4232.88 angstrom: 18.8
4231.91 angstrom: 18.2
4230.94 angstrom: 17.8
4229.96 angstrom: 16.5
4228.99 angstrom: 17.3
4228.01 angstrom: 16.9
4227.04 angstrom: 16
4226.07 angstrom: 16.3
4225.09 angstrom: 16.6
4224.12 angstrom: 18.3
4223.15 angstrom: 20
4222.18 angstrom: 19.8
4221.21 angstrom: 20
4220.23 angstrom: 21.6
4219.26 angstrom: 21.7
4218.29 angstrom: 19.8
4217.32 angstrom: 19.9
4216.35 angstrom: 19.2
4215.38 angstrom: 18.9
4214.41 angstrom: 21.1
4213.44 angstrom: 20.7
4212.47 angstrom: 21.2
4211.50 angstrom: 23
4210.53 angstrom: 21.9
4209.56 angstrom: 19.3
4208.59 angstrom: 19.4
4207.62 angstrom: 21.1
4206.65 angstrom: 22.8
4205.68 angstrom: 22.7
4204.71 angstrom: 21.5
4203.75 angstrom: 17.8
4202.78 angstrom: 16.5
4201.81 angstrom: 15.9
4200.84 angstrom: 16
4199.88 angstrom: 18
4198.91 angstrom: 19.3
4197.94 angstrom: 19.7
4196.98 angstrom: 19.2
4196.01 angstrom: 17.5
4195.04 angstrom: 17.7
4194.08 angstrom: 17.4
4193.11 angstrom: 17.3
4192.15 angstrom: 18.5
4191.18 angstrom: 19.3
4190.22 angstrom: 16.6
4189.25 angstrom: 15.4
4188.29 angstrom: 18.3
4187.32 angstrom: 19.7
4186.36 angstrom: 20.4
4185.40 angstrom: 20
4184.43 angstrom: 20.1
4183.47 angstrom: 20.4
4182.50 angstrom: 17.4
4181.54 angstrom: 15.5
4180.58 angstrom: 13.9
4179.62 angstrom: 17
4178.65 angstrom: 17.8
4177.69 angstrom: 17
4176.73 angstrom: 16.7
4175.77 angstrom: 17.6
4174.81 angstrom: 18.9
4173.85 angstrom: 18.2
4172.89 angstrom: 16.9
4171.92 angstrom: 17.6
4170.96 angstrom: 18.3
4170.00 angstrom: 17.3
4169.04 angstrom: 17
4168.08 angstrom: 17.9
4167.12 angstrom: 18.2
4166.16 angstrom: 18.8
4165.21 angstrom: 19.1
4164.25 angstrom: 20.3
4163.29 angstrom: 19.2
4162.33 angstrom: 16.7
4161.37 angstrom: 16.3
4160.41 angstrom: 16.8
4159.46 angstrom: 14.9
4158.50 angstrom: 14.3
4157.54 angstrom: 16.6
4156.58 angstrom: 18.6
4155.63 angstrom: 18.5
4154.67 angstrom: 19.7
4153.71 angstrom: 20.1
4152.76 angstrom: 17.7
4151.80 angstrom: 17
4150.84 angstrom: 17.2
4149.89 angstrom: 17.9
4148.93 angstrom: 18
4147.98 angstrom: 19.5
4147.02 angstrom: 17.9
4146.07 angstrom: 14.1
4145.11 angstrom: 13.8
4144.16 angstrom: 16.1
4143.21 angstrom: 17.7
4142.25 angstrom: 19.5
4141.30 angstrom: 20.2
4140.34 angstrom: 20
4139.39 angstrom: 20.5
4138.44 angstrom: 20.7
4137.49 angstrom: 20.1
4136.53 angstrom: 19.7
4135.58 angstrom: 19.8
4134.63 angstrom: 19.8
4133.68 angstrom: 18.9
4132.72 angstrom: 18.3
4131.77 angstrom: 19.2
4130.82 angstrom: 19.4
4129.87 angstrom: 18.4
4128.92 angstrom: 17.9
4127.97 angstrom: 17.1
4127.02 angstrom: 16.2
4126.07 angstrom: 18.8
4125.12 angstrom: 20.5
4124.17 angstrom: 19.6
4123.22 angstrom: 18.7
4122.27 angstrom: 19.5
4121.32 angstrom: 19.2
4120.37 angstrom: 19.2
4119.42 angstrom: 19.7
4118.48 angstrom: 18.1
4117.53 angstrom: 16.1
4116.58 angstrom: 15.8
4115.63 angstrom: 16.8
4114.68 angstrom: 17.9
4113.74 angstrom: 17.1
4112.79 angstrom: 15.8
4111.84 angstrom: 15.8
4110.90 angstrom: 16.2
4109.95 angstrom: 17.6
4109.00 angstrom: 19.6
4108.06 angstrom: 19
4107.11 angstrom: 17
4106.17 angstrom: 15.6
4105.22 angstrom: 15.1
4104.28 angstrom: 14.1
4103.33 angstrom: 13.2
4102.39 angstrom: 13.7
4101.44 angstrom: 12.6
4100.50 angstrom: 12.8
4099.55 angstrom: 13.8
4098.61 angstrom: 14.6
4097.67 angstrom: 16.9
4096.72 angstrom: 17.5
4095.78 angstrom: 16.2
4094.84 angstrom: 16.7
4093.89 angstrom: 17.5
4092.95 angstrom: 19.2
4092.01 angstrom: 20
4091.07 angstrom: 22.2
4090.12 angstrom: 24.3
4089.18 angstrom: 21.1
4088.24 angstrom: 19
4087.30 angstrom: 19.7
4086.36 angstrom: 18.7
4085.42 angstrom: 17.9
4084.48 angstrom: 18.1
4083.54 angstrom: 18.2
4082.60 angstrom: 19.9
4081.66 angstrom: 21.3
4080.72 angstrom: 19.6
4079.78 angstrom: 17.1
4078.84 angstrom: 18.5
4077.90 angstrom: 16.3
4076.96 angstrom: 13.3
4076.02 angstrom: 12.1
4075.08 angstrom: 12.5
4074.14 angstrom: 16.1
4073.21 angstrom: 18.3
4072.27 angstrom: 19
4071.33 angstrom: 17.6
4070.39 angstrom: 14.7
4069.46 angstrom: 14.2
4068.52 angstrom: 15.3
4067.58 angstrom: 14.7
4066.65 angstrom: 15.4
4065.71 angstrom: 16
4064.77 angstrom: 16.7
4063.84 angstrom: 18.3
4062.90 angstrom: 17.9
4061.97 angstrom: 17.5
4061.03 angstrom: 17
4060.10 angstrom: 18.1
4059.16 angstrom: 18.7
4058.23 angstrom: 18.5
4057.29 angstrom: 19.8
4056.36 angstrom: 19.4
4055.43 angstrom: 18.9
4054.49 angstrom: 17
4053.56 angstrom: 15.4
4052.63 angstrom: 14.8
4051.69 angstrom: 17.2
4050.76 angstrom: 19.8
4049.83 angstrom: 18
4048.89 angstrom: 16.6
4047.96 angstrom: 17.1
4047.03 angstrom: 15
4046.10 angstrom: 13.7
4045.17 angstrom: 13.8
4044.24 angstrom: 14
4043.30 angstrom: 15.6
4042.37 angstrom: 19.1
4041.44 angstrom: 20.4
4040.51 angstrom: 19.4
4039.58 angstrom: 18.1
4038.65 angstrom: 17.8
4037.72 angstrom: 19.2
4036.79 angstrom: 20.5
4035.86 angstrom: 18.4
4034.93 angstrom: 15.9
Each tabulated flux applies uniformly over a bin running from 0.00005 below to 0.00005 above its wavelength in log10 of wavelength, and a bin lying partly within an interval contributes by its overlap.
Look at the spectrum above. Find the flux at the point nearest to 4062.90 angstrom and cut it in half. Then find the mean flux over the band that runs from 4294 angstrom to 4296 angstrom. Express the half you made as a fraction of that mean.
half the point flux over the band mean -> 0.46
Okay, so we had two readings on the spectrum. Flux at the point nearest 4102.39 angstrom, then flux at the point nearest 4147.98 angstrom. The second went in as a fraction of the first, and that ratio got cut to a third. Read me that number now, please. 0.47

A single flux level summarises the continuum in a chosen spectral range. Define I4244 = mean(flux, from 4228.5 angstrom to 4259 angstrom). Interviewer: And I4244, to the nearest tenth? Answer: 19.5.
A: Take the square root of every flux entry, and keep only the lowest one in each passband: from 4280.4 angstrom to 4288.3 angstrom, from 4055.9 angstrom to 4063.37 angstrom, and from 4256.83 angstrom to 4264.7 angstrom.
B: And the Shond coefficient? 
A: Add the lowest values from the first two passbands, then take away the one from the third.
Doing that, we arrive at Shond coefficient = 4.28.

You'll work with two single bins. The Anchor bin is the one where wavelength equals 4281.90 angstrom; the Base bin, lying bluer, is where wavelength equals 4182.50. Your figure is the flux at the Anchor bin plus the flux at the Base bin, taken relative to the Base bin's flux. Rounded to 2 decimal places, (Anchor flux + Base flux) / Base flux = 2.16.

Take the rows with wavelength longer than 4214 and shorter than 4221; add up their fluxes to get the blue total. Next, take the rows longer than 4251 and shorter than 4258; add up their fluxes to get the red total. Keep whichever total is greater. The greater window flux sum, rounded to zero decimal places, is 142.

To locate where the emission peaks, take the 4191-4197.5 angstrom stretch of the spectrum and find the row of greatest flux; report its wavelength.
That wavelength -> 4191.18 angstrom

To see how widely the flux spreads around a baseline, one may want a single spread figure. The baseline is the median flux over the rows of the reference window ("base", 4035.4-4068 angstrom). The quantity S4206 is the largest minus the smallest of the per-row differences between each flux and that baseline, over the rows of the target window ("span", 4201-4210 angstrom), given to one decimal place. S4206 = 6.9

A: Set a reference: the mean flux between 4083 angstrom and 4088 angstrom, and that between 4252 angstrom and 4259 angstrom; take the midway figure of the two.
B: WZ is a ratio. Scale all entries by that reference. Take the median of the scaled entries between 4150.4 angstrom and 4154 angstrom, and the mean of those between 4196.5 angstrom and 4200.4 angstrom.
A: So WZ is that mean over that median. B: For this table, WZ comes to 1.09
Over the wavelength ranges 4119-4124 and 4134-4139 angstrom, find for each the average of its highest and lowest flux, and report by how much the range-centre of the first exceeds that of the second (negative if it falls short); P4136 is -1.0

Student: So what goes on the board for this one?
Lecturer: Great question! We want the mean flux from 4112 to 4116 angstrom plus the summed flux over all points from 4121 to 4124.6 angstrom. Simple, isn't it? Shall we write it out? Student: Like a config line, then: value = 94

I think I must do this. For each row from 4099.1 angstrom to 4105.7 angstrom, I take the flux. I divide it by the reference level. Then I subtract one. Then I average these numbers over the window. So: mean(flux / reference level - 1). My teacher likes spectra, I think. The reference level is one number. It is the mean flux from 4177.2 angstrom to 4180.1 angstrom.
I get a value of -0.21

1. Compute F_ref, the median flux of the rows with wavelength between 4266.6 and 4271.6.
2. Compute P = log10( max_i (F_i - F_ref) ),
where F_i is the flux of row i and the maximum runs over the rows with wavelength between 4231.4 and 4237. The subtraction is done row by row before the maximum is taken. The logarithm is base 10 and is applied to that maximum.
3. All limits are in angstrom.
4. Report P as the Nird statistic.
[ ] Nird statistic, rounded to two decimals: 0.63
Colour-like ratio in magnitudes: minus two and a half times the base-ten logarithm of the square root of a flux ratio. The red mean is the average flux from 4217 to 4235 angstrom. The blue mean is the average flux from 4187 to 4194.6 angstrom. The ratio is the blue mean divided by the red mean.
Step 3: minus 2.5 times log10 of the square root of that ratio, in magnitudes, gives 0.028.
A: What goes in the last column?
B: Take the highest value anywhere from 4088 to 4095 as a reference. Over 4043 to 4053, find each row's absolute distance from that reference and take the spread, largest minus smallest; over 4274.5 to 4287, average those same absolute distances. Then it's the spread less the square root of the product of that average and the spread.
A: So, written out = 1.3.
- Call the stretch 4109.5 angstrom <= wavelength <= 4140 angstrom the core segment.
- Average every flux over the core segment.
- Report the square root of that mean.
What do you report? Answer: 4.29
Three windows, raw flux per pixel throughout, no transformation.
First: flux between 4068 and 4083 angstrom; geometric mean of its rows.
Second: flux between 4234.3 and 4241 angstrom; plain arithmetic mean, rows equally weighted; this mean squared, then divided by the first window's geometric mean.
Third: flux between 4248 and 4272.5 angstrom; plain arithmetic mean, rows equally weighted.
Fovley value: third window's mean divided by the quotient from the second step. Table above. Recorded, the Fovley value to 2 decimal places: 0.82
